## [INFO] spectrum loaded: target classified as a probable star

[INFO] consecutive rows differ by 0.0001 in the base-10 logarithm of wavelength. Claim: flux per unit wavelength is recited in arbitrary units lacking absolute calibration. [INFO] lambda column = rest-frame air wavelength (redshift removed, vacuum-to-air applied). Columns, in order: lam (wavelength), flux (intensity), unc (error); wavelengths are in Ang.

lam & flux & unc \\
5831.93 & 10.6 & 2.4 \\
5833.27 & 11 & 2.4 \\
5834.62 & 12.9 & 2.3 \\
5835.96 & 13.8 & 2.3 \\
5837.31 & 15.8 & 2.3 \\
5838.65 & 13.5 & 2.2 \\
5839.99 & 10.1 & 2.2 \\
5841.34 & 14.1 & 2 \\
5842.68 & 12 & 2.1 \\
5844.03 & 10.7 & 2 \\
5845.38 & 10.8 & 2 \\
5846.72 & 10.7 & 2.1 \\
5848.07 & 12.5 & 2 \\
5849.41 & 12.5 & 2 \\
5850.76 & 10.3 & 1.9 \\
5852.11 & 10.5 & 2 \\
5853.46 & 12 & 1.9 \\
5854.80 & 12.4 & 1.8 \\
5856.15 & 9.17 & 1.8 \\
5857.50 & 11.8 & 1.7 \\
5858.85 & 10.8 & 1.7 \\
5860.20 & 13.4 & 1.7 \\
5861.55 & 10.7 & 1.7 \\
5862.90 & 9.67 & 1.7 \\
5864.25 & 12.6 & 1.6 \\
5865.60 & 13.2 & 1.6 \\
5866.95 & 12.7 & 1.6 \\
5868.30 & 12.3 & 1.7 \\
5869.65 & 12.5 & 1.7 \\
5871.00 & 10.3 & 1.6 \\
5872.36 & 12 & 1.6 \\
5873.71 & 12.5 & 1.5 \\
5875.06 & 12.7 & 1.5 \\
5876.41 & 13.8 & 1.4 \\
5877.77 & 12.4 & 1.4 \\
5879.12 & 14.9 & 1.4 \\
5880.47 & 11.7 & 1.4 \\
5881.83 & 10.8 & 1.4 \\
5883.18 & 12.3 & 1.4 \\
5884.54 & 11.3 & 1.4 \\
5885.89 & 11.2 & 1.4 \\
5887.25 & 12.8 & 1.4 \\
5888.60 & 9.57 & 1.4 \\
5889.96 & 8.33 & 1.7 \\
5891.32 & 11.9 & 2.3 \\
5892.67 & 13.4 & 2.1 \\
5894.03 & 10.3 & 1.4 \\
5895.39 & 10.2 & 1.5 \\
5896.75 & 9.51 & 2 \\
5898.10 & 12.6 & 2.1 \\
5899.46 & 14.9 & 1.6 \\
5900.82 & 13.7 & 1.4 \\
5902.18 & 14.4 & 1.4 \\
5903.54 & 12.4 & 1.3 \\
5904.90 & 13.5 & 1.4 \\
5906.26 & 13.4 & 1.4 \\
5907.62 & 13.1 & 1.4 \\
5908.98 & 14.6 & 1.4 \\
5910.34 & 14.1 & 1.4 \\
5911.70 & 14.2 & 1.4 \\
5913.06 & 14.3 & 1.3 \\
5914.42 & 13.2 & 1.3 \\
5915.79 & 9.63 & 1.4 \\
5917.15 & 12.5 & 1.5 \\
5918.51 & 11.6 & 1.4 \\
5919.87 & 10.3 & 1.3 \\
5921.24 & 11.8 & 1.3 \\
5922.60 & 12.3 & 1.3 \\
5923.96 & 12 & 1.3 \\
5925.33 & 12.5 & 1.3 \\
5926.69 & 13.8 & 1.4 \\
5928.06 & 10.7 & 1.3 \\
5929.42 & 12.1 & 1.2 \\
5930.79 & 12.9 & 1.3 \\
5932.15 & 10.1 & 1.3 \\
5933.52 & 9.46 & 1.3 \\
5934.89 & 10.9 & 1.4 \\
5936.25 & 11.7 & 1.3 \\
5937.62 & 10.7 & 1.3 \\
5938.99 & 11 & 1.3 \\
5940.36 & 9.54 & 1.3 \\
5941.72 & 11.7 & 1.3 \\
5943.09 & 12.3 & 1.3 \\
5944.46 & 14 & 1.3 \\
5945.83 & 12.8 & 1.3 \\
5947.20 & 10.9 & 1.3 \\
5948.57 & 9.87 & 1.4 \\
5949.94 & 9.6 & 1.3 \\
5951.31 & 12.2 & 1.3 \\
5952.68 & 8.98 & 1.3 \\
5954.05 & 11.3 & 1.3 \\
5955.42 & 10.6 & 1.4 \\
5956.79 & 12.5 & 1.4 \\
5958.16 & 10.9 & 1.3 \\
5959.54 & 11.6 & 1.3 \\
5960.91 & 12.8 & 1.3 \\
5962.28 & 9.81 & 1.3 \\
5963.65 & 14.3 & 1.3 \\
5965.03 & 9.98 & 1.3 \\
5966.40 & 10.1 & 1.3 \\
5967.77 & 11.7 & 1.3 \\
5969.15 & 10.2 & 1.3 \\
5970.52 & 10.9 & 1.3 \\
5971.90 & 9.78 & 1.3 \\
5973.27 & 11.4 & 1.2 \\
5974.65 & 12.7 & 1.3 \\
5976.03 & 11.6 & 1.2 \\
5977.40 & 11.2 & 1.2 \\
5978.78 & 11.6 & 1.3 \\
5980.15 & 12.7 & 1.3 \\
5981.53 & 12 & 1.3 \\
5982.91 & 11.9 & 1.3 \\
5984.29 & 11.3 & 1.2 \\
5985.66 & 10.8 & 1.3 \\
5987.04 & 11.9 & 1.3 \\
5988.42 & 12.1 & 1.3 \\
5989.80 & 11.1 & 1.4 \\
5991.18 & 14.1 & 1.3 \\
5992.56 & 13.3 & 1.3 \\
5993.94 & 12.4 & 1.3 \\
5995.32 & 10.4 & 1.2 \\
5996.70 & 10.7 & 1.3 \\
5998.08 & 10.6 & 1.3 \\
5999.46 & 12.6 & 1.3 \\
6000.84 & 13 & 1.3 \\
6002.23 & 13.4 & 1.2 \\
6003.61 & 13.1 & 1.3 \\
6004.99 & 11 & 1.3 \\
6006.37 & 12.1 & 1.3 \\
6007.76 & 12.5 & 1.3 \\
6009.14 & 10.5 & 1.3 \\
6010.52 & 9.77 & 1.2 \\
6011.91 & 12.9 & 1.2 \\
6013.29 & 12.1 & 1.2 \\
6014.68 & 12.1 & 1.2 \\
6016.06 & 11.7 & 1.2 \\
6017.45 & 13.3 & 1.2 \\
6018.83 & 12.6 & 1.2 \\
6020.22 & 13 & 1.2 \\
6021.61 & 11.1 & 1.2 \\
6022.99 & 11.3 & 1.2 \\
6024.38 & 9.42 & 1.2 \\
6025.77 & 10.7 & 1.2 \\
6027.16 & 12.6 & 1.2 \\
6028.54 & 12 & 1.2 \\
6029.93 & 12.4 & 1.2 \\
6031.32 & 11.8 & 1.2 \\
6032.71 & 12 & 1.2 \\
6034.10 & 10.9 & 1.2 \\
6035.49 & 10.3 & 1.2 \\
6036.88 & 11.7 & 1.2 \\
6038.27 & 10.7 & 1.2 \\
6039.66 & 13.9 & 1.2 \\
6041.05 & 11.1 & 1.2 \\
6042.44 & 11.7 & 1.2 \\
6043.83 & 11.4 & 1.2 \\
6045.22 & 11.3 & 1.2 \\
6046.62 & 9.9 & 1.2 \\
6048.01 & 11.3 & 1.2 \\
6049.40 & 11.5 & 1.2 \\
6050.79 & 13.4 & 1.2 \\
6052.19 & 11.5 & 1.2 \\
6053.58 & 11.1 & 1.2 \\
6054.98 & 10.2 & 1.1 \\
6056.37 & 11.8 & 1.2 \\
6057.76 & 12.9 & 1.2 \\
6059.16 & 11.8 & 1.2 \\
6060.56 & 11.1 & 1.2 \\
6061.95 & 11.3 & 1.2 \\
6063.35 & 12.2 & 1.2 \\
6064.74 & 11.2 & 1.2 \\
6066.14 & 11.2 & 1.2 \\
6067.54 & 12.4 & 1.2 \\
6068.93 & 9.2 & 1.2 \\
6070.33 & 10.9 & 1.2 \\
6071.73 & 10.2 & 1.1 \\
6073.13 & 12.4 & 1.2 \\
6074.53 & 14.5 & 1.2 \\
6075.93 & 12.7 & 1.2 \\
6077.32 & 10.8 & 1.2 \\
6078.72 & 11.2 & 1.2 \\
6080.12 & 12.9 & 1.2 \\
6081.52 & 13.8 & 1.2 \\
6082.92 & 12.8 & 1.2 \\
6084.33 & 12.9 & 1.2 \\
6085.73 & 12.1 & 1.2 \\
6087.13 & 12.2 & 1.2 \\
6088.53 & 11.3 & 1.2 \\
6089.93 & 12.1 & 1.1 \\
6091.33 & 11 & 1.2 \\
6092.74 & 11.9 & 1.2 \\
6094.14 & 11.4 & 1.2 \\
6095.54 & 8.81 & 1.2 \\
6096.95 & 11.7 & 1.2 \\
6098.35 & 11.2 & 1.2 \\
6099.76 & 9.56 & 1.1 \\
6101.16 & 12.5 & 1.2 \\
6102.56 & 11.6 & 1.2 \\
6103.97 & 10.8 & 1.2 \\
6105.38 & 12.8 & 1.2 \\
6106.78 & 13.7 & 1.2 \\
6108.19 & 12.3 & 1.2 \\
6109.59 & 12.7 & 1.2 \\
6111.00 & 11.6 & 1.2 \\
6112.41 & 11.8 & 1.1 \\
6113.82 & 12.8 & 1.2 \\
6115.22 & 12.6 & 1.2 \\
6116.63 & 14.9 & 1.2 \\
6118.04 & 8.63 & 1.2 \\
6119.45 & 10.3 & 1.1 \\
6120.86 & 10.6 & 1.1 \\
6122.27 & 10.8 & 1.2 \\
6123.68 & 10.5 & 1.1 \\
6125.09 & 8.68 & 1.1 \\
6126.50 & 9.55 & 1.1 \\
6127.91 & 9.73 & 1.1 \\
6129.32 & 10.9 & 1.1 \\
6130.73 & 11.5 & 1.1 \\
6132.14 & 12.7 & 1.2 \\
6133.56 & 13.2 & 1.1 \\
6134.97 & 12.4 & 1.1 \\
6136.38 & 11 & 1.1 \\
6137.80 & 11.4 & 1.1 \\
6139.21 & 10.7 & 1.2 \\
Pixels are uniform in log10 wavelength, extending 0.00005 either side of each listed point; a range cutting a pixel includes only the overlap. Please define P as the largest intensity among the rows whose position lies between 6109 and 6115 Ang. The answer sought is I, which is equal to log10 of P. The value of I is 1.11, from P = 12.8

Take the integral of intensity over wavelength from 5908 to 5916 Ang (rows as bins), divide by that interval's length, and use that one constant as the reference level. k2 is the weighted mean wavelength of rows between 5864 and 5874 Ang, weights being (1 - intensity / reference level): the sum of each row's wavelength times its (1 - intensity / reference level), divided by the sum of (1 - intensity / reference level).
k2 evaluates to 5869.9 Ang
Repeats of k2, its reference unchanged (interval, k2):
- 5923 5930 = 5927.0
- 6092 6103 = 6097.5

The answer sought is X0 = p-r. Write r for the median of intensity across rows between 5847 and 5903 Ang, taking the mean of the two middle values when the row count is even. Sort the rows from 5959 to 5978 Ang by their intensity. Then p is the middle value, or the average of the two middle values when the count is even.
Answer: -1.0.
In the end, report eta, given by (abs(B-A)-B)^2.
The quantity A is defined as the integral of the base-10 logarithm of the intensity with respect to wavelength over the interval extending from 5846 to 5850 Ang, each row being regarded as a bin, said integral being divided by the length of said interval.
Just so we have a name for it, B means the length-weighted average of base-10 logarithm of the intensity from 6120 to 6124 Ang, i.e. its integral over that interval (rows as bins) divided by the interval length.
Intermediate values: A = 1.08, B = 1.03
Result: 0.95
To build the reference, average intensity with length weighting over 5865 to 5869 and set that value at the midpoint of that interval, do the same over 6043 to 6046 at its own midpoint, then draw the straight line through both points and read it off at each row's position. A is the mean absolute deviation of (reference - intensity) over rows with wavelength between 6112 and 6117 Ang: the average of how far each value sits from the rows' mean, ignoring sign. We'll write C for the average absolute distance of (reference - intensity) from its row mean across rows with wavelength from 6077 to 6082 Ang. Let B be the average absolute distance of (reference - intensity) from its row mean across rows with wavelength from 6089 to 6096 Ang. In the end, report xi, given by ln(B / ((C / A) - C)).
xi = 2.6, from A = 0.95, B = 0.91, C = 1.2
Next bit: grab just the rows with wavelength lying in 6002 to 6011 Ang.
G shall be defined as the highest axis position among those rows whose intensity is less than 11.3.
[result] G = 6010.52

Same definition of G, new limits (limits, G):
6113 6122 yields 6120.86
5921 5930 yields 5928.06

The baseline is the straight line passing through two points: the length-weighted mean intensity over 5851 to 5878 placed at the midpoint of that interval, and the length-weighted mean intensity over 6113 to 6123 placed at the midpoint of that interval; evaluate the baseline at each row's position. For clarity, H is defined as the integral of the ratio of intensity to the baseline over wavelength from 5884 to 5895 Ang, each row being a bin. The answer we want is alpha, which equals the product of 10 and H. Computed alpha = 103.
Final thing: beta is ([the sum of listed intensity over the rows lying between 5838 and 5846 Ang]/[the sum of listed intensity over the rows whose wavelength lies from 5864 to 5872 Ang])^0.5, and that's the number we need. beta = 0.98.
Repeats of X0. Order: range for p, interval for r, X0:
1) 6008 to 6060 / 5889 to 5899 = 1.4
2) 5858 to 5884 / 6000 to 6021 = -0.1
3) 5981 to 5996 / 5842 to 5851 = 1.1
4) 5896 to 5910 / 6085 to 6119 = 1.6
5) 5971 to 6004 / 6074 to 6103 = 0.0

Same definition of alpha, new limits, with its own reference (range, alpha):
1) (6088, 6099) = 106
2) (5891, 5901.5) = 107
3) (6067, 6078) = 111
